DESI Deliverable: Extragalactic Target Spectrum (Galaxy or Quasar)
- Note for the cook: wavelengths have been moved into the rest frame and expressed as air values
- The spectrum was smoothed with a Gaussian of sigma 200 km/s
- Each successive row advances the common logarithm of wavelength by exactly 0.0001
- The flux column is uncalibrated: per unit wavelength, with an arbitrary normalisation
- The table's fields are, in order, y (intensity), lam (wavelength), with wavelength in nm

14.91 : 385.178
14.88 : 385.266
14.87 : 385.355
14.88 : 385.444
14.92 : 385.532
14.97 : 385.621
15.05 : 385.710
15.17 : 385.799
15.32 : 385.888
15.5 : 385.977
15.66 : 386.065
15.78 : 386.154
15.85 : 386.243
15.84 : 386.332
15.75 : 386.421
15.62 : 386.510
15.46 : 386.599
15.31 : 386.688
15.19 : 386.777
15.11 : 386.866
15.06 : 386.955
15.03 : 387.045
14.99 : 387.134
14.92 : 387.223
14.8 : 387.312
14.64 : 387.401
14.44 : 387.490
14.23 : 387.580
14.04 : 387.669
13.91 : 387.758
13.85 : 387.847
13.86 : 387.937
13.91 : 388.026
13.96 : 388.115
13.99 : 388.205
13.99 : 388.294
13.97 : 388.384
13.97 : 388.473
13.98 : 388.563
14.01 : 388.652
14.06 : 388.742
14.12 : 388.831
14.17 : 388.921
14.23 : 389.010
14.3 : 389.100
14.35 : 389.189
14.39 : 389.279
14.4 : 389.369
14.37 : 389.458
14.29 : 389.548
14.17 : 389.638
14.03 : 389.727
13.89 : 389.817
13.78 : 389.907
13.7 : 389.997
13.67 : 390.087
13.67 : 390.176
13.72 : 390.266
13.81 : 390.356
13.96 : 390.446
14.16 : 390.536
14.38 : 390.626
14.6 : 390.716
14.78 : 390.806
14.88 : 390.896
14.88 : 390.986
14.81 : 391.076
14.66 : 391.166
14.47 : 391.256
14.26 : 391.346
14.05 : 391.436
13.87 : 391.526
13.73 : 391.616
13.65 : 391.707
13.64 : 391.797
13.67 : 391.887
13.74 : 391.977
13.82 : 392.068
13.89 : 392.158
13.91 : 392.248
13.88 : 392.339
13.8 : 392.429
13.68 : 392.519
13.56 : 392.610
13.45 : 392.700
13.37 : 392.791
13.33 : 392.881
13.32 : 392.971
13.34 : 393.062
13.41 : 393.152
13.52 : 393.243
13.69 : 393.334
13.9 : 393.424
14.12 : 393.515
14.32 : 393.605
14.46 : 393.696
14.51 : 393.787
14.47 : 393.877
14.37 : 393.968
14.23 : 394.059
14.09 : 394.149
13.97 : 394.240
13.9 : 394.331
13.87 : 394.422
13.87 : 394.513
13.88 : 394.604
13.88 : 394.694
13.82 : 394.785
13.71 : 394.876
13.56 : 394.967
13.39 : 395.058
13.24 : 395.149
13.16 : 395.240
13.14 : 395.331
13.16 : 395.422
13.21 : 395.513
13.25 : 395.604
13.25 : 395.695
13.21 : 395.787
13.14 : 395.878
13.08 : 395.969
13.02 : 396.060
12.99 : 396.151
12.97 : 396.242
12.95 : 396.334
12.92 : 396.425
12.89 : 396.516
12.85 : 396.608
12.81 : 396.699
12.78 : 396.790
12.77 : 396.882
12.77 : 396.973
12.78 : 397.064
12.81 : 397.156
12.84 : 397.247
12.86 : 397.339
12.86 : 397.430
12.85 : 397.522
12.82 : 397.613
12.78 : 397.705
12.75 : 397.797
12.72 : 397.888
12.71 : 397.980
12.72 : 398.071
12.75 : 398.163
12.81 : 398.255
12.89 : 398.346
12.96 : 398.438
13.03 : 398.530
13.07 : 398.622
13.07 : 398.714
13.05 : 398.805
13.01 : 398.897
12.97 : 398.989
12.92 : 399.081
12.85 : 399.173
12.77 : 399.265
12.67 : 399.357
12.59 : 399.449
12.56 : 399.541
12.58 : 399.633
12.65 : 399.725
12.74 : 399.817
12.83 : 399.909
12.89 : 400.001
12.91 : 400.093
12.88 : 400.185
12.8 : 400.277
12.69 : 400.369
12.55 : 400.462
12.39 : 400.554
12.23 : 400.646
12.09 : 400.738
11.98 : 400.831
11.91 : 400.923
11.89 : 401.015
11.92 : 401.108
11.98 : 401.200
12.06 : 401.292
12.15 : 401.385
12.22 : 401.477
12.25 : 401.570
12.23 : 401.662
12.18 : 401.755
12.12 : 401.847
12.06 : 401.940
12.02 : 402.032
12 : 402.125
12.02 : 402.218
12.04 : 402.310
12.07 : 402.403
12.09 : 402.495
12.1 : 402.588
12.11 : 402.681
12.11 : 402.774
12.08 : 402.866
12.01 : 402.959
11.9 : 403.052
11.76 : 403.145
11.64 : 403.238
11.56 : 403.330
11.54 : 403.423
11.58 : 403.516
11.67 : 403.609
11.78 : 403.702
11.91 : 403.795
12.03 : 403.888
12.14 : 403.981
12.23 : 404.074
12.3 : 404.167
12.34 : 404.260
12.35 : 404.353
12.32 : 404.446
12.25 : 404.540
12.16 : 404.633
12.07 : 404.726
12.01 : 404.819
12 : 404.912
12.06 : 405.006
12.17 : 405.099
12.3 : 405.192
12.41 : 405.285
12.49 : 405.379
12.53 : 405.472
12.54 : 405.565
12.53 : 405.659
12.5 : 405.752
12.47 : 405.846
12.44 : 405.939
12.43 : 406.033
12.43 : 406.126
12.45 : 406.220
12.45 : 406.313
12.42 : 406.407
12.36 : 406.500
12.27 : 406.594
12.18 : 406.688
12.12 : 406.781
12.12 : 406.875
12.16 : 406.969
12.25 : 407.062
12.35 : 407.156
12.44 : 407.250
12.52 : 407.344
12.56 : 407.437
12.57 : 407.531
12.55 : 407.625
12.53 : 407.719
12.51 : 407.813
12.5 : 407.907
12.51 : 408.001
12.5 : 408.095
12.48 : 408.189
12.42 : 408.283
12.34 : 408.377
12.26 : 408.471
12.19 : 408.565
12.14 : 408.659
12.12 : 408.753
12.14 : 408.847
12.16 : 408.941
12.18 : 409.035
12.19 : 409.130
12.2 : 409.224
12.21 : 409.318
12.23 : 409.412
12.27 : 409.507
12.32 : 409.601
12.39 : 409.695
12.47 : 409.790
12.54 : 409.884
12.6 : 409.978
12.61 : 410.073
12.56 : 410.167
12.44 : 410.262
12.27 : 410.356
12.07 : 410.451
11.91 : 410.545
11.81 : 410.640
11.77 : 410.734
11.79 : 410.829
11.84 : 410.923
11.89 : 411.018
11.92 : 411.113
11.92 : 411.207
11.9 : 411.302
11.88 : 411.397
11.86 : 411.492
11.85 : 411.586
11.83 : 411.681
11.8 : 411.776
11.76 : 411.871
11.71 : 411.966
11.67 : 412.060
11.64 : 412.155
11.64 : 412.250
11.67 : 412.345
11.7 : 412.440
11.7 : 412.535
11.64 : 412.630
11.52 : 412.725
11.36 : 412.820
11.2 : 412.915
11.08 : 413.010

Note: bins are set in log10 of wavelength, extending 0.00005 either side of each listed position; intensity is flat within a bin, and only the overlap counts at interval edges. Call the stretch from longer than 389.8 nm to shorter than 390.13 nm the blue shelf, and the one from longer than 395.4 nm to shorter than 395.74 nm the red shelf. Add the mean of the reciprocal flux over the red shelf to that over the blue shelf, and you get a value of 0.148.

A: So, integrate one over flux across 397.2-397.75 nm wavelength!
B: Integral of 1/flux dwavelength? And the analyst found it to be 0.043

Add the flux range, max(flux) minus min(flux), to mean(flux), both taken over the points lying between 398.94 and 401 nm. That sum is 13.7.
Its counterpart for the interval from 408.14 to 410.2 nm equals 12.8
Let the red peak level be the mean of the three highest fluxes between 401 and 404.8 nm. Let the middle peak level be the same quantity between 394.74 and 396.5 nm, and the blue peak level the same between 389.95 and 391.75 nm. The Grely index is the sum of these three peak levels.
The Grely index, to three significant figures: 40.9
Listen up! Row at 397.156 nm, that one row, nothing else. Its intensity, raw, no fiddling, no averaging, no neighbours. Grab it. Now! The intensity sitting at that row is 12.81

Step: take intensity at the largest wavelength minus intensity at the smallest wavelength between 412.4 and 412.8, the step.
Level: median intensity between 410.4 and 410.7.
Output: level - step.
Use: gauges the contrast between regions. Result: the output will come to 12.1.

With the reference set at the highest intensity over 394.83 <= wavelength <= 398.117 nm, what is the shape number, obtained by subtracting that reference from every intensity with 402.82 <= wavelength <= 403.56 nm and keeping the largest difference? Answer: -1.6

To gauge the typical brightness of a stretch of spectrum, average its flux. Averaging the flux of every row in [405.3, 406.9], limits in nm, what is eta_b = 12.4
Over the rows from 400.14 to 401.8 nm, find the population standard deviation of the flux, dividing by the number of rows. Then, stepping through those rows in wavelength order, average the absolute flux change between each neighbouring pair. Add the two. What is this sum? 0.38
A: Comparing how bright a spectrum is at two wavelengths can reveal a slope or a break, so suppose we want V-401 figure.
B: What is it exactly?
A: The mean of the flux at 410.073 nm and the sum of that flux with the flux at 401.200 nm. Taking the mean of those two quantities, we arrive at 18.6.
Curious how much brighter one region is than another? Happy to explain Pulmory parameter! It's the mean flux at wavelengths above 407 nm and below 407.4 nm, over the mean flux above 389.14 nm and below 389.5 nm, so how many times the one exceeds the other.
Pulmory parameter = 0.862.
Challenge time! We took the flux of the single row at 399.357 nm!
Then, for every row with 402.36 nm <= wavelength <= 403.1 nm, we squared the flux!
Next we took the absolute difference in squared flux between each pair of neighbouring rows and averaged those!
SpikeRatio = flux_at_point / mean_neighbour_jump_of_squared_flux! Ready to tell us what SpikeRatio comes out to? 15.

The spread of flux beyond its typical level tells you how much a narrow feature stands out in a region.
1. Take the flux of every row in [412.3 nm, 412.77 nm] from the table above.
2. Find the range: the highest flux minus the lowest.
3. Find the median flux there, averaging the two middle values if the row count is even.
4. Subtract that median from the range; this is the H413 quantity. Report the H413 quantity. -11.5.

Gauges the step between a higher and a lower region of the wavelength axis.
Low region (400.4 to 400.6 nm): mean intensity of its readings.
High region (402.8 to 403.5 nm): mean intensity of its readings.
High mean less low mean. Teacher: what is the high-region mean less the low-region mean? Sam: -0.7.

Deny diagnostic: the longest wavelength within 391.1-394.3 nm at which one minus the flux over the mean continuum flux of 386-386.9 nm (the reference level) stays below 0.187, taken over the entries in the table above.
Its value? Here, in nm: 394.240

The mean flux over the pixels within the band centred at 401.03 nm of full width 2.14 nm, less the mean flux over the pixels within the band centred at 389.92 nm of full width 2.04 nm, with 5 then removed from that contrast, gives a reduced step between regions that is -6.9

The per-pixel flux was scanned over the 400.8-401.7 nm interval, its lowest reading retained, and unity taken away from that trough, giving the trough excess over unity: 10.9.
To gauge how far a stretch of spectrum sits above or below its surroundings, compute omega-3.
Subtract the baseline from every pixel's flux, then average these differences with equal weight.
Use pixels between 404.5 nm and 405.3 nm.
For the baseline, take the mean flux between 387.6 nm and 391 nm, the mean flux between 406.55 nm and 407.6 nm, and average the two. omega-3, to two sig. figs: -1.1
